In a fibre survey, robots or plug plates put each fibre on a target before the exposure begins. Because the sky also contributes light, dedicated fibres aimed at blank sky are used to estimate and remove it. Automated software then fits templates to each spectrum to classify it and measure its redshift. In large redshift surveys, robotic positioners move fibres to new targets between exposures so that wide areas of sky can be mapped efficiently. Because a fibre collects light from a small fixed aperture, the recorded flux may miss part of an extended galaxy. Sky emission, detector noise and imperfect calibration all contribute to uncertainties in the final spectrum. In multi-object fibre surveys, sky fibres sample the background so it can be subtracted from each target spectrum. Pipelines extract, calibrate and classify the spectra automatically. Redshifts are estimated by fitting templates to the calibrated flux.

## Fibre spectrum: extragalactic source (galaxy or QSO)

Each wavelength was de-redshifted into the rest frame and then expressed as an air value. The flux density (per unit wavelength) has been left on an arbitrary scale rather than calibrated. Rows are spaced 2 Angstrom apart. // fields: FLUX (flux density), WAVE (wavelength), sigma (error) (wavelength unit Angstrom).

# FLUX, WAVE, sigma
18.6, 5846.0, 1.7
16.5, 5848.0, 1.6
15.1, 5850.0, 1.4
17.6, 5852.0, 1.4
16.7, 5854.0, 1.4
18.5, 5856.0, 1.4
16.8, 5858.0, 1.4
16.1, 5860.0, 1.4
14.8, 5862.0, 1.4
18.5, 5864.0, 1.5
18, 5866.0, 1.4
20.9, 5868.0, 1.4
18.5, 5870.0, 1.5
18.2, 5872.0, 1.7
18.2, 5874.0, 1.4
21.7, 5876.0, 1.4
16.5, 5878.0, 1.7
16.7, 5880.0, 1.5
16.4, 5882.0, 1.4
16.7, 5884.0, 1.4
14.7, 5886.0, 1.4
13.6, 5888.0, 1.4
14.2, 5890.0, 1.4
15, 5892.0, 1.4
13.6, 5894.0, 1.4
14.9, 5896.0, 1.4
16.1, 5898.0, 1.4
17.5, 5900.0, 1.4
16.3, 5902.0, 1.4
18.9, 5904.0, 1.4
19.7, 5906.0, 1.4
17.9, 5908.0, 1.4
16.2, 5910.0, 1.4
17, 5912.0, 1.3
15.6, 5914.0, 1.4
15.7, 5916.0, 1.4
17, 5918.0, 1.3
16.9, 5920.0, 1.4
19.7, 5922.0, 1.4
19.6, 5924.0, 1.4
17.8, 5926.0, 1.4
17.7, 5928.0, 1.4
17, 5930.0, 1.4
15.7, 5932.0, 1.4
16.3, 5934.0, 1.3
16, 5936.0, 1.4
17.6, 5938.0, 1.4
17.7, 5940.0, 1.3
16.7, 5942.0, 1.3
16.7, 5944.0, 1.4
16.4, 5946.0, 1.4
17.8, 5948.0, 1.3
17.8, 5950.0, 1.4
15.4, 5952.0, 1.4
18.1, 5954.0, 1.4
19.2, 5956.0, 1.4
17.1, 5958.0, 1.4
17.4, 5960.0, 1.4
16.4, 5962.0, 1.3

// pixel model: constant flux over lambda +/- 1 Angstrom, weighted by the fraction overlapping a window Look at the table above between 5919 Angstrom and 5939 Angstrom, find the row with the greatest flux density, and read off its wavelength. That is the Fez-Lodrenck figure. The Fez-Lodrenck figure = 5922.0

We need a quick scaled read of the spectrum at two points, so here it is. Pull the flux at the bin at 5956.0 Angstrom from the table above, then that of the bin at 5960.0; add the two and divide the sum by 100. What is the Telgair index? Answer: 0.366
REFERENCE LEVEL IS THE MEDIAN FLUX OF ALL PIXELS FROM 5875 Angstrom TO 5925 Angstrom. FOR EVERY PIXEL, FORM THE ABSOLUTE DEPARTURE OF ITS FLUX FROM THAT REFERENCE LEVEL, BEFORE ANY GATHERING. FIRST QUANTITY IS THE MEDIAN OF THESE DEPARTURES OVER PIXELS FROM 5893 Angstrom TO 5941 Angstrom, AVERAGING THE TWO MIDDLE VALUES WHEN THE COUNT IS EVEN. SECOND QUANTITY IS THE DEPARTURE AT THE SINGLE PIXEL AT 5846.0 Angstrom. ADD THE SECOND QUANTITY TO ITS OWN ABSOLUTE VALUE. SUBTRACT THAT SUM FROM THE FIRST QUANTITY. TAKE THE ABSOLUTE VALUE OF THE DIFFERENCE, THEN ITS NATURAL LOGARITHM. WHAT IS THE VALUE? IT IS 1.2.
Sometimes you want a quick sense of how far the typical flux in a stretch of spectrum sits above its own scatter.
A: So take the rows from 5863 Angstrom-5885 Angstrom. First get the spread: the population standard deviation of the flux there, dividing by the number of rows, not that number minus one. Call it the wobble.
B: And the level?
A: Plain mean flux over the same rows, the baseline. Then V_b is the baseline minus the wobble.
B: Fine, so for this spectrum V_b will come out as 16.5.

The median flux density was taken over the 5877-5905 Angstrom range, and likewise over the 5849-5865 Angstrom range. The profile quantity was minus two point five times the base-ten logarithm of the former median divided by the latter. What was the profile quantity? 0.036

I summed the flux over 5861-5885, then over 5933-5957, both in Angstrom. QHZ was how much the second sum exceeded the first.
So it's -9.4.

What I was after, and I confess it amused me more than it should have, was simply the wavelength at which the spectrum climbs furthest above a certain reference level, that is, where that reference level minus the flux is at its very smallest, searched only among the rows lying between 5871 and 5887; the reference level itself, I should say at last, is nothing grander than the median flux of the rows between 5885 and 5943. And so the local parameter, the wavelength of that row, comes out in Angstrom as 5876.0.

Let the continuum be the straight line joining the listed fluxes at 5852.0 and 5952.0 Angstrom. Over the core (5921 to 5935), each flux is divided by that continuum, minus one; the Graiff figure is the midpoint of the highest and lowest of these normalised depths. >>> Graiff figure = 0.11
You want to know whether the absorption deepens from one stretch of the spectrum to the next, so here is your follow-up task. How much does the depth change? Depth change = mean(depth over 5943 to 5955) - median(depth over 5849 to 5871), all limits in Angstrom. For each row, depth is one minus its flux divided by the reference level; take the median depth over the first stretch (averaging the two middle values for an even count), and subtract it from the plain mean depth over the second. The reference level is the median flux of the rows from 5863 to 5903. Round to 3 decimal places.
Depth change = 0.034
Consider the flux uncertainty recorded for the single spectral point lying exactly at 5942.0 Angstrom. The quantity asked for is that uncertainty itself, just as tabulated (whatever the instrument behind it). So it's 1.30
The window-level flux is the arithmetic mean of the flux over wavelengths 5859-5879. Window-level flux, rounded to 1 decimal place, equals 18.1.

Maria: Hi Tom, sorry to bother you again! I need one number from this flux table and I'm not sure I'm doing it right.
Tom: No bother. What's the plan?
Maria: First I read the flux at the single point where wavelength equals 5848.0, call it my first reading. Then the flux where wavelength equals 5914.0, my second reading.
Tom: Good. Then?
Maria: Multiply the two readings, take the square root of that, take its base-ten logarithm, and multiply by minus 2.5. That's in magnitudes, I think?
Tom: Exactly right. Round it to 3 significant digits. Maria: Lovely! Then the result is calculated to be -3.01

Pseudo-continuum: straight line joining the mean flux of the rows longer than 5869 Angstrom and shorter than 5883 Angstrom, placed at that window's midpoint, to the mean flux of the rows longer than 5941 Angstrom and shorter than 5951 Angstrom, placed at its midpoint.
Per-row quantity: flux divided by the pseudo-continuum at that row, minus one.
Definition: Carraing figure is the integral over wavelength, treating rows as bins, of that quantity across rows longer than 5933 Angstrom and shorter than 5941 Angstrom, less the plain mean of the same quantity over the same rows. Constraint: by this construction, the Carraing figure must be -0.1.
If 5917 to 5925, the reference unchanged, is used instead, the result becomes 0.4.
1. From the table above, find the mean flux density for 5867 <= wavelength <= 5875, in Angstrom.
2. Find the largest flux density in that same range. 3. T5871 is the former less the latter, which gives -1.95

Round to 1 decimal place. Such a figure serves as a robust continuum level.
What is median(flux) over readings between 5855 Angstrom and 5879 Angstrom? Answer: 18.2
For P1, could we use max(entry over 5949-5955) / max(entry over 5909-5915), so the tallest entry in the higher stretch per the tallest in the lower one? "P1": 1.06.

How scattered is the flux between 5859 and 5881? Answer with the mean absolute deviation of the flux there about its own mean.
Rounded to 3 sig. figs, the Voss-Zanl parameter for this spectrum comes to 1.44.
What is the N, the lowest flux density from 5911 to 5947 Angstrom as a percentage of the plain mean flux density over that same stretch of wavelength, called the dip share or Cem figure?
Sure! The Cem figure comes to 91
